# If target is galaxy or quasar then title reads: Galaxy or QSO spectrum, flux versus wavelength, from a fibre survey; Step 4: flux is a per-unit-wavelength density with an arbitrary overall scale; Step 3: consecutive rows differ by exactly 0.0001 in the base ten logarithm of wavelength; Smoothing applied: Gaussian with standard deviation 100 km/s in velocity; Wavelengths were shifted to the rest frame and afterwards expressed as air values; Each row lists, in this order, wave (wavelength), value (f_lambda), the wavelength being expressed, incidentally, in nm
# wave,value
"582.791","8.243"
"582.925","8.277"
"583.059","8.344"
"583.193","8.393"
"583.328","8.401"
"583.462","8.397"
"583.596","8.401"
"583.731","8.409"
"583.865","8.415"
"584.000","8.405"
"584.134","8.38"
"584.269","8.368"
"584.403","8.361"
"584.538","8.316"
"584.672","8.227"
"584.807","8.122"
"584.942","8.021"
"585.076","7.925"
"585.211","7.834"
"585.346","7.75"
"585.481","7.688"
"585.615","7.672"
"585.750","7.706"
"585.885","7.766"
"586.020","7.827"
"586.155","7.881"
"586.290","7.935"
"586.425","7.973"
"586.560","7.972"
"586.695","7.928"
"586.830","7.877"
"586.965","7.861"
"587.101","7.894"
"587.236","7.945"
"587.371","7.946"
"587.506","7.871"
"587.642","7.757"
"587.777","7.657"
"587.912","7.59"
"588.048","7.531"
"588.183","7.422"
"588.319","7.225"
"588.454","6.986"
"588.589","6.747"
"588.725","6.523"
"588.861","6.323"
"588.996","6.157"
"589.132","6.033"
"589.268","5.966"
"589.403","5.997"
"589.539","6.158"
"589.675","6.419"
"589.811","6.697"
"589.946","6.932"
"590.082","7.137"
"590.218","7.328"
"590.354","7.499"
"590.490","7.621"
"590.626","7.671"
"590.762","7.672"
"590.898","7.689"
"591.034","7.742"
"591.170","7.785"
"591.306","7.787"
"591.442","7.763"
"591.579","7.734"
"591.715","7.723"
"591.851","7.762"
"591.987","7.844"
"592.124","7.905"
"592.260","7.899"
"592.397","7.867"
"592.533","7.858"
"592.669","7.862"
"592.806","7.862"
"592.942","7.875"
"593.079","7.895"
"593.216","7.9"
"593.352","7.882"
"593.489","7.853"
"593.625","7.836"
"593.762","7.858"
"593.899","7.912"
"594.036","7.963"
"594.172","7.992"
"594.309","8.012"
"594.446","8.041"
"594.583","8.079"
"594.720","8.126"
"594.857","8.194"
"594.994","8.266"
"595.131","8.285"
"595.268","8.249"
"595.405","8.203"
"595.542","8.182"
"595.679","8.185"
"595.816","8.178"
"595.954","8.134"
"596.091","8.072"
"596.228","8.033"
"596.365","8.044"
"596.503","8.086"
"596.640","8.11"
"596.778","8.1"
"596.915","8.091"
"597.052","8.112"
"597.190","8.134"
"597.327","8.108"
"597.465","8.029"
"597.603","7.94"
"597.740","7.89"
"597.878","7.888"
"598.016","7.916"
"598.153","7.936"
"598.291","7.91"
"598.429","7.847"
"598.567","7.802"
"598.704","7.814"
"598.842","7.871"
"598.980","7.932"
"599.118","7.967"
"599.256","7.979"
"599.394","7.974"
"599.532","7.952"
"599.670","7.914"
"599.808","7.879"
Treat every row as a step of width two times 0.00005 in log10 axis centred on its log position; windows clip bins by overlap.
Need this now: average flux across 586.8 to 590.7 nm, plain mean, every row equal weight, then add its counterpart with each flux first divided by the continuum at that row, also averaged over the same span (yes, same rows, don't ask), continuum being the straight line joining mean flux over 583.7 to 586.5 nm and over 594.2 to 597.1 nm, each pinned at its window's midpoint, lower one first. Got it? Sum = 8.0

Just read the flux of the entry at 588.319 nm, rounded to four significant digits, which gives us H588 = 7.225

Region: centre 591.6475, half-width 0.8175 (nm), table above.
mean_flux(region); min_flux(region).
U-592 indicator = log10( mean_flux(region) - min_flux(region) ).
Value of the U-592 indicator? -0.99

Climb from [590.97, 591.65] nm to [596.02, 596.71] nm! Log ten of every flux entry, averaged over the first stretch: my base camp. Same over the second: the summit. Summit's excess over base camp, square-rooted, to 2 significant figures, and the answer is 0.13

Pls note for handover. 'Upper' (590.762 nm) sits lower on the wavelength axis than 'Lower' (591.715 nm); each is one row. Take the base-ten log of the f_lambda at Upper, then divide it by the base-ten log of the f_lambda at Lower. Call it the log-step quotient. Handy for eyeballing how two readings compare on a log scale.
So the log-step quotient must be 0.997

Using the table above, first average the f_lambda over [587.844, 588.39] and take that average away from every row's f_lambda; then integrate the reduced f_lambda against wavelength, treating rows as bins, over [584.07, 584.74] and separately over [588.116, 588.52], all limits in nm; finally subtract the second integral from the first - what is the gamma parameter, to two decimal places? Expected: 0.69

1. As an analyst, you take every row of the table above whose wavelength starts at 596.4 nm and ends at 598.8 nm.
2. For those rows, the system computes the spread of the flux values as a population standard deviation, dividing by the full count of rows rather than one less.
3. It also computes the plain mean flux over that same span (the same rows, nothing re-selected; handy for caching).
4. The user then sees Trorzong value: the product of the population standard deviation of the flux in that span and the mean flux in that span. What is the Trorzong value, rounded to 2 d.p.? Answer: 0.91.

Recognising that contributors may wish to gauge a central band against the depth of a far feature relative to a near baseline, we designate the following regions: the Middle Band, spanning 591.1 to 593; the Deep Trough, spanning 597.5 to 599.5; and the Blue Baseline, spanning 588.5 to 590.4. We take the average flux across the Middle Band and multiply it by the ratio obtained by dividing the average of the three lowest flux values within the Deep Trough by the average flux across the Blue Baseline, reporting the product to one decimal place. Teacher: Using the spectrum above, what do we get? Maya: 9.3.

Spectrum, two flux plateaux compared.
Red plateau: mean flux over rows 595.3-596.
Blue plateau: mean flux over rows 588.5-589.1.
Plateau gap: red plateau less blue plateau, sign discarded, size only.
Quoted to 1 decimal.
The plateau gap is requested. 1.7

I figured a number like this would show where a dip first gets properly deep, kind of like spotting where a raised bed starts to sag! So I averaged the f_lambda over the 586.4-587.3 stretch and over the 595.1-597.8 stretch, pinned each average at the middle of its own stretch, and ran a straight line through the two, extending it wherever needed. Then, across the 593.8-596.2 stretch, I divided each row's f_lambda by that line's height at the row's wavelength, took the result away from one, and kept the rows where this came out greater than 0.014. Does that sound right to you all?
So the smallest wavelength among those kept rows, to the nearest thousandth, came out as 593.899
